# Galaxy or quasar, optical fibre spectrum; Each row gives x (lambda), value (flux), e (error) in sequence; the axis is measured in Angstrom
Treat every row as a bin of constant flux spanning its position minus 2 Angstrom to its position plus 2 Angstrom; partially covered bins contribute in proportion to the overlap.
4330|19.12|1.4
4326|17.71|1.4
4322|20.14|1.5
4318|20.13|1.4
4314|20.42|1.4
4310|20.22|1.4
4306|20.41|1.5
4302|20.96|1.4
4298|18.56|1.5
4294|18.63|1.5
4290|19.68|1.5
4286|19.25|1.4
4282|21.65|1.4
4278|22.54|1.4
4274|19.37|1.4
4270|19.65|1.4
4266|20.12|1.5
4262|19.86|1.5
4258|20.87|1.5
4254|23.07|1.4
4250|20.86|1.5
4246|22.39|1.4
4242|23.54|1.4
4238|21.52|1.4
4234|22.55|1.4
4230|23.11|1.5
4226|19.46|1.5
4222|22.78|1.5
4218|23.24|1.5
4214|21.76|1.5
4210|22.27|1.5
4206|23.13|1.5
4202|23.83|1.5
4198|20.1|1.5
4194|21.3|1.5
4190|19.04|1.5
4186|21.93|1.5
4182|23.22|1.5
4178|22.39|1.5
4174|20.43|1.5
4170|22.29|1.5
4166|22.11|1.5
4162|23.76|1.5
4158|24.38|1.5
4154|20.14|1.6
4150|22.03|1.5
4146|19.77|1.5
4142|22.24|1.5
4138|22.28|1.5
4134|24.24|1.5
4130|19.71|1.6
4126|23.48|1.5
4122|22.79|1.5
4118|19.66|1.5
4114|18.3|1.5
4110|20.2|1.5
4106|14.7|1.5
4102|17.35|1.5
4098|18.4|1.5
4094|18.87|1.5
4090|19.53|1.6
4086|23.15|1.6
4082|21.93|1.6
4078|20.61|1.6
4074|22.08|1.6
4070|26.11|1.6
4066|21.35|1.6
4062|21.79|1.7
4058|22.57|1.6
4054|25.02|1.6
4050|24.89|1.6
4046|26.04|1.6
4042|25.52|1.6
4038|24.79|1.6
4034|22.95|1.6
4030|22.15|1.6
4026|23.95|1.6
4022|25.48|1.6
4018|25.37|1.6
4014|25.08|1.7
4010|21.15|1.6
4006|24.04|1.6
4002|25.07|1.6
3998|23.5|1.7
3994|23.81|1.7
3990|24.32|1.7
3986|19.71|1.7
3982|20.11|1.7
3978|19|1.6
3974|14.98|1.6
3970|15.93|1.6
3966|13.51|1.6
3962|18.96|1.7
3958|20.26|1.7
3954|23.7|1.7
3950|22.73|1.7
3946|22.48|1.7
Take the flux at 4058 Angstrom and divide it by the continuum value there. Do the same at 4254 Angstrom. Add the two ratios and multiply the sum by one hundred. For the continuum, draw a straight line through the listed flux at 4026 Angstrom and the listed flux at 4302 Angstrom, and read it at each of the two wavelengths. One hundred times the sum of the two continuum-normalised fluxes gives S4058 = 203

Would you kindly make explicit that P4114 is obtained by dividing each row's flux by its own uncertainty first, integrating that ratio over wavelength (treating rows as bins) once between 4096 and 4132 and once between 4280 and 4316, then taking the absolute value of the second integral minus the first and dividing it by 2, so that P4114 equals 18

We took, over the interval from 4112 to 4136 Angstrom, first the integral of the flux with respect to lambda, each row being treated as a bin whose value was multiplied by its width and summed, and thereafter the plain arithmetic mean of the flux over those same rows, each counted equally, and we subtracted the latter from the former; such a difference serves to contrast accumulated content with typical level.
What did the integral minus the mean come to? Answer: 491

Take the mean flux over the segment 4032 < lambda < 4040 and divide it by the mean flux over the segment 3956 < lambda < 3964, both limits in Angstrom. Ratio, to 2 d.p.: 1.22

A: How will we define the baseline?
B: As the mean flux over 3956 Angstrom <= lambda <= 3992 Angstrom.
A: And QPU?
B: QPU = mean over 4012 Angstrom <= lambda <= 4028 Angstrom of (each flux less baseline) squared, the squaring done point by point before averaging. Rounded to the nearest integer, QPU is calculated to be 42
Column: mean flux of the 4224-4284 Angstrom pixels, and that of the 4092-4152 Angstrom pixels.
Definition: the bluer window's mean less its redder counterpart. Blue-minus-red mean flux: -1.1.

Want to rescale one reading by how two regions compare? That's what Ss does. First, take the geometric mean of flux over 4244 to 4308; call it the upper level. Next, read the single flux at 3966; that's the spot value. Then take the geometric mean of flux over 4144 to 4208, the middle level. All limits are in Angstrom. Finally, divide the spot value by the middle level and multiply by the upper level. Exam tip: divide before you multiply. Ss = 12.7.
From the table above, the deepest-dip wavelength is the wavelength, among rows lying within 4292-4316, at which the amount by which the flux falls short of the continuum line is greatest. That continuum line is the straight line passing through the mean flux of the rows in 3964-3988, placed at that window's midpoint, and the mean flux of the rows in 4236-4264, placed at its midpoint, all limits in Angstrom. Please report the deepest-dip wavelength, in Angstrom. 4298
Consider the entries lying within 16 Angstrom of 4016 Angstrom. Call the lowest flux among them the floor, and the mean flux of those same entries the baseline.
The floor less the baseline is -2.9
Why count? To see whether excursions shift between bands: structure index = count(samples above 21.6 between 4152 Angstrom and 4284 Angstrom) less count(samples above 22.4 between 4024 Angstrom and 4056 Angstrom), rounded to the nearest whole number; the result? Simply 13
